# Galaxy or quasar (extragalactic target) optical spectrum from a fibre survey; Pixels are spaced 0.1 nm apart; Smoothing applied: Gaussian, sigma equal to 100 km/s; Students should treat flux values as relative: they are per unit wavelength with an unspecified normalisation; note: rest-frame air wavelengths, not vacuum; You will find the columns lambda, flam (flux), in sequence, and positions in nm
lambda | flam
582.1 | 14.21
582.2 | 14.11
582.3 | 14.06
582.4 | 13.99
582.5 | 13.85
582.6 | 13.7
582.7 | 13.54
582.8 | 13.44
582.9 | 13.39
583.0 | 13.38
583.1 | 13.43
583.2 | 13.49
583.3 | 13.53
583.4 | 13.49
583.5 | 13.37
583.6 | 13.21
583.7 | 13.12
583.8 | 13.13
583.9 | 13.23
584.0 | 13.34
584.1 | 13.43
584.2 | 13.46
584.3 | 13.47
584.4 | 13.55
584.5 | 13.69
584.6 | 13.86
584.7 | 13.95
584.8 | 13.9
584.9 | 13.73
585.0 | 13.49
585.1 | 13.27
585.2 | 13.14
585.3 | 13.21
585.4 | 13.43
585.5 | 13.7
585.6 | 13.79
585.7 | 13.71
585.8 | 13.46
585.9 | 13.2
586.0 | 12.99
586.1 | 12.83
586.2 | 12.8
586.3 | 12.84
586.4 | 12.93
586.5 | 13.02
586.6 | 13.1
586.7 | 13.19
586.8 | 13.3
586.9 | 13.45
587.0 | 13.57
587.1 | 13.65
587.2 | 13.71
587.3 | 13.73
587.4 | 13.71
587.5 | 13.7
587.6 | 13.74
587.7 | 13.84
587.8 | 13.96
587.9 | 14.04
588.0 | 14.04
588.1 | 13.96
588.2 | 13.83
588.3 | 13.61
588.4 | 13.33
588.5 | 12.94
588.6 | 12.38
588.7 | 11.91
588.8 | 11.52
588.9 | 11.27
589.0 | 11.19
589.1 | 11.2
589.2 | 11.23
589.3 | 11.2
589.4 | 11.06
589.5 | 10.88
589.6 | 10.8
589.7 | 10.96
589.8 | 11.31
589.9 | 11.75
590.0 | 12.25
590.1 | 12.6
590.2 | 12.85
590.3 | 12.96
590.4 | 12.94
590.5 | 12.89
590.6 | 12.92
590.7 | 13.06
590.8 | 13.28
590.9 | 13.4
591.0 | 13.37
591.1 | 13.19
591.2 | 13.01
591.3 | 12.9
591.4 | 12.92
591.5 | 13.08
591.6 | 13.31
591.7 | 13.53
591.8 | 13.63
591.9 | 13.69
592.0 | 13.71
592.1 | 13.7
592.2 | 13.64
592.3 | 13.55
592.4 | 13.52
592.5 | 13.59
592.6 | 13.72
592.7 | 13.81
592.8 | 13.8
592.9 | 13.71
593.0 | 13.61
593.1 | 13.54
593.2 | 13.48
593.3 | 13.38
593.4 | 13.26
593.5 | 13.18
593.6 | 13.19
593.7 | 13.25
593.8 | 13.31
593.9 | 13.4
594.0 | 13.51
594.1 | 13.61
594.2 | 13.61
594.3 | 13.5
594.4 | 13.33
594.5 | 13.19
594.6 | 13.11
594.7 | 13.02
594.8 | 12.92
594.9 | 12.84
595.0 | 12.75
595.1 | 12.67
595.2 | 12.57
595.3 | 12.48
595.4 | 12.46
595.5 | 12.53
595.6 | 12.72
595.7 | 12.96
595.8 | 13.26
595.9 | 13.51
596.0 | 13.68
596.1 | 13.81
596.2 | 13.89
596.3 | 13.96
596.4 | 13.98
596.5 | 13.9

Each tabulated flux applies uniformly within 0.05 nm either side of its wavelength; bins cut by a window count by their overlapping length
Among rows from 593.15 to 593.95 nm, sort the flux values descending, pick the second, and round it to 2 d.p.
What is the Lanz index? 13.40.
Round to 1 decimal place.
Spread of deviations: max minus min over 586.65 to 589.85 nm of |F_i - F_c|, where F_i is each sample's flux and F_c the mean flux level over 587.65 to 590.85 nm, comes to 1.6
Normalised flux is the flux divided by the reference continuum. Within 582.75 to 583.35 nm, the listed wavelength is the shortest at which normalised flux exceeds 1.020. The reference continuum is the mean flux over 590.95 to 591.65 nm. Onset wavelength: 582.8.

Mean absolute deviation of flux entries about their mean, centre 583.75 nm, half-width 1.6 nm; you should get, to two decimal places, 0.22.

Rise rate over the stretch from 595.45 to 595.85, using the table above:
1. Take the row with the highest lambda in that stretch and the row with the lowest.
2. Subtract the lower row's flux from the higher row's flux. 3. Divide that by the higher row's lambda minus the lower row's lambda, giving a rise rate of 2.4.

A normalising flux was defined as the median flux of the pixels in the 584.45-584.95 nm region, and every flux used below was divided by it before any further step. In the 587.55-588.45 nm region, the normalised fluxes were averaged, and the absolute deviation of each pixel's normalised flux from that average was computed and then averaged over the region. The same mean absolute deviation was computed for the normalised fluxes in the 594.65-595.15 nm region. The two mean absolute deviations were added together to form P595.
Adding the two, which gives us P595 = 0.020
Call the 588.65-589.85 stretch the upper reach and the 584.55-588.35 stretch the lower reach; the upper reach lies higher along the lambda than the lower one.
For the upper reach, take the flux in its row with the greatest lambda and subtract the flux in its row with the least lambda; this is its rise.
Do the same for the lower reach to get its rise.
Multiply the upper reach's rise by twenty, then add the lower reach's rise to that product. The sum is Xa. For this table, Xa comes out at -12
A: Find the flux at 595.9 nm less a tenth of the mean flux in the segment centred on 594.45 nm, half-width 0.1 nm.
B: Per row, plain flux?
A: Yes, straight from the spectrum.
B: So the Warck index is 12.18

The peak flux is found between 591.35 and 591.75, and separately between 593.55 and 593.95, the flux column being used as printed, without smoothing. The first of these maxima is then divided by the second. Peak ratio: 1.01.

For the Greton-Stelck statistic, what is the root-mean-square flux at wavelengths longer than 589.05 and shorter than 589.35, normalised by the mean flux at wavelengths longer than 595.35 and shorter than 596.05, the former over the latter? 0.86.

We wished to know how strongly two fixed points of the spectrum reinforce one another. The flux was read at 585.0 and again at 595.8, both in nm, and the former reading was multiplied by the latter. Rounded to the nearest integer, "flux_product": 179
